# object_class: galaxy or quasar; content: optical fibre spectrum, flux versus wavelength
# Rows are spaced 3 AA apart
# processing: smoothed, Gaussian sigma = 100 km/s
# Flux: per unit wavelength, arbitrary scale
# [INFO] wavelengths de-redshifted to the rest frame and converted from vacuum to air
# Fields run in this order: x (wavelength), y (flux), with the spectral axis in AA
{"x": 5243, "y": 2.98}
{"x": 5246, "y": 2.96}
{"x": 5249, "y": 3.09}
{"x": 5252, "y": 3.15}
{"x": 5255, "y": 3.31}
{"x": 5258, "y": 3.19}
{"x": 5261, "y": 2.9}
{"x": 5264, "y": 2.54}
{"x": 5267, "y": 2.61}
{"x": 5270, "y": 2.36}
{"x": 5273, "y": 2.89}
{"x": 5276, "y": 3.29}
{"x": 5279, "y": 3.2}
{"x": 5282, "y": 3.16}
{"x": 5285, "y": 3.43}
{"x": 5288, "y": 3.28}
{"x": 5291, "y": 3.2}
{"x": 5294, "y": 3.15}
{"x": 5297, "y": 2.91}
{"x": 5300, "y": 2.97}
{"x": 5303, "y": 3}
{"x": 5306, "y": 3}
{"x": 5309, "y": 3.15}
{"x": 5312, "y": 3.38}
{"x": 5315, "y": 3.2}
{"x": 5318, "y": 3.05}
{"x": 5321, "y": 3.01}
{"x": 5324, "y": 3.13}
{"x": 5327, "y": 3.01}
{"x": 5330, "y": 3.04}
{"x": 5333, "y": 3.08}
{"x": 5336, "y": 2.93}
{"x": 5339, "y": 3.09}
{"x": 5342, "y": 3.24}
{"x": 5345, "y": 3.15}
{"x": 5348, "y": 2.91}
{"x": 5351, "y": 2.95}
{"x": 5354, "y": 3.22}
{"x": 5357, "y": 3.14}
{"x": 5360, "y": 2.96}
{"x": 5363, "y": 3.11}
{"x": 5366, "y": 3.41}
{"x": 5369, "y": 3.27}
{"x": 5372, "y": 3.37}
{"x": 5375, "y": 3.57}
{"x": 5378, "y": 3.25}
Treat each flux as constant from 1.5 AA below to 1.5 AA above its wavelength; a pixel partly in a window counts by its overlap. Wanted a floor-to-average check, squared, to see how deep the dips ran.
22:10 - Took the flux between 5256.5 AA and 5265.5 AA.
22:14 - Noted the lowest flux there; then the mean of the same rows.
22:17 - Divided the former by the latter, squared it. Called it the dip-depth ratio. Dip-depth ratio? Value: 0.78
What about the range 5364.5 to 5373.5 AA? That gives 0.95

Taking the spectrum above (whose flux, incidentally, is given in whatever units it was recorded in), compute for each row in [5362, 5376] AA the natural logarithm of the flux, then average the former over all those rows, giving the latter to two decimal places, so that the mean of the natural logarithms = 1.21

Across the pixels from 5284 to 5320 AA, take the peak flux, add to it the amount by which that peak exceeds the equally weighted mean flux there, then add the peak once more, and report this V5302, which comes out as 7.15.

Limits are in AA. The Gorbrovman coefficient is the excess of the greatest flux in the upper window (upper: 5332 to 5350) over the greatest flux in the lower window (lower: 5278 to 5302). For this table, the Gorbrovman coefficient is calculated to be -0.19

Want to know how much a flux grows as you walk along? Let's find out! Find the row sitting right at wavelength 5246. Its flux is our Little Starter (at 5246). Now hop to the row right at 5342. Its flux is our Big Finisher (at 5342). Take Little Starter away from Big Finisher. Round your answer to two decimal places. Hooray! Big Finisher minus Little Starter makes 0.28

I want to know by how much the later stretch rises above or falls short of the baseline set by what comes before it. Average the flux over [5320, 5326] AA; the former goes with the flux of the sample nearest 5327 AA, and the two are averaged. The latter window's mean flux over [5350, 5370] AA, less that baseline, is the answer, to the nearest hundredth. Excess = 0.11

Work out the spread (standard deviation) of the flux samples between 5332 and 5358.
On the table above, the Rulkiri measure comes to 0.12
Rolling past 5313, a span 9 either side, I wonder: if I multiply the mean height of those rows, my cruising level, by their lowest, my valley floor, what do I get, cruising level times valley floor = 9.4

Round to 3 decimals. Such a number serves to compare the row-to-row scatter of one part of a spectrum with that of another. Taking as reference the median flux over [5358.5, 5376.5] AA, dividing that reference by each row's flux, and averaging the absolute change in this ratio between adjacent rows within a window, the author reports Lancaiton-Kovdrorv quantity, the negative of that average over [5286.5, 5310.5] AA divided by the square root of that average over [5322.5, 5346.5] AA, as -0.160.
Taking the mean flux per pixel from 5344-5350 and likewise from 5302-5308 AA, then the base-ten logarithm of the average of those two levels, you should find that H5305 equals 0.479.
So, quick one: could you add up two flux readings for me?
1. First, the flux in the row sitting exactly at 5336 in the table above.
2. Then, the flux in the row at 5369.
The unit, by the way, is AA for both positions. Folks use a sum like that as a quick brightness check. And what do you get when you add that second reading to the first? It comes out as 6.2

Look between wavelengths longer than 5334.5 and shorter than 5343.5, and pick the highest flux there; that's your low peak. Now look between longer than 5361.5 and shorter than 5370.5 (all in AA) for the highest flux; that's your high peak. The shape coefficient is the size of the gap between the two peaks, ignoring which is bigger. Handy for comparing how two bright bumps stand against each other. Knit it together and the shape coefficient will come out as 0.17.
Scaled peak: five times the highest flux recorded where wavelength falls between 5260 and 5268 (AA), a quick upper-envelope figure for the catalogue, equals 14.5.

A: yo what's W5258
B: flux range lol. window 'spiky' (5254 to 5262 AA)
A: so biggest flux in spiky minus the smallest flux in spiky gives 0.41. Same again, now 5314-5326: 0.19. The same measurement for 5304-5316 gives 0.38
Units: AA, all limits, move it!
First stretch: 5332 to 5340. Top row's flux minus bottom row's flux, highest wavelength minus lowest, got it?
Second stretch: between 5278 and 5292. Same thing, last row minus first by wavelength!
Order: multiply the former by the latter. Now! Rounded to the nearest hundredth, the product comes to 0.00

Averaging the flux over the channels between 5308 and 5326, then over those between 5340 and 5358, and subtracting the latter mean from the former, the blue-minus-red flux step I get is 0.05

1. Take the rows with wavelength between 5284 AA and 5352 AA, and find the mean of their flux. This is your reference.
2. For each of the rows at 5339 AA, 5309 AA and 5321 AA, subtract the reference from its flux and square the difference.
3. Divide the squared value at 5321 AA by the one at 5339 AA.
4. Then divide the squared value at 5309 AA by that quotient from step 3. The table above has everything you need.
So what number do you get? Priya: 0.00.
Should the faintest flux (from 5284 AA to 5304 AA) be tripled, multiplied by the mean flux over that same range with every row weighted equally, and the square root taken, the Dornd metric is 5.2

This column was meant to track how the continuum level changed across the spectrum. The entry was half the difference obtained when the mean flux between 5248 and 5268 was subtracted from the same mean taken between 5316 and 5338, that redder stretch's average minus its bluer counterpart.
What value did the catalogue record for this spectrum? 0.03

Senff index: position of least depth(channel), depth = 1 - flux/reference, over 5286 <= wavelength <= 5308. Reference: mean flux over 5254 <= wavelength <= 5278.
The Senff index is 5288 AA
